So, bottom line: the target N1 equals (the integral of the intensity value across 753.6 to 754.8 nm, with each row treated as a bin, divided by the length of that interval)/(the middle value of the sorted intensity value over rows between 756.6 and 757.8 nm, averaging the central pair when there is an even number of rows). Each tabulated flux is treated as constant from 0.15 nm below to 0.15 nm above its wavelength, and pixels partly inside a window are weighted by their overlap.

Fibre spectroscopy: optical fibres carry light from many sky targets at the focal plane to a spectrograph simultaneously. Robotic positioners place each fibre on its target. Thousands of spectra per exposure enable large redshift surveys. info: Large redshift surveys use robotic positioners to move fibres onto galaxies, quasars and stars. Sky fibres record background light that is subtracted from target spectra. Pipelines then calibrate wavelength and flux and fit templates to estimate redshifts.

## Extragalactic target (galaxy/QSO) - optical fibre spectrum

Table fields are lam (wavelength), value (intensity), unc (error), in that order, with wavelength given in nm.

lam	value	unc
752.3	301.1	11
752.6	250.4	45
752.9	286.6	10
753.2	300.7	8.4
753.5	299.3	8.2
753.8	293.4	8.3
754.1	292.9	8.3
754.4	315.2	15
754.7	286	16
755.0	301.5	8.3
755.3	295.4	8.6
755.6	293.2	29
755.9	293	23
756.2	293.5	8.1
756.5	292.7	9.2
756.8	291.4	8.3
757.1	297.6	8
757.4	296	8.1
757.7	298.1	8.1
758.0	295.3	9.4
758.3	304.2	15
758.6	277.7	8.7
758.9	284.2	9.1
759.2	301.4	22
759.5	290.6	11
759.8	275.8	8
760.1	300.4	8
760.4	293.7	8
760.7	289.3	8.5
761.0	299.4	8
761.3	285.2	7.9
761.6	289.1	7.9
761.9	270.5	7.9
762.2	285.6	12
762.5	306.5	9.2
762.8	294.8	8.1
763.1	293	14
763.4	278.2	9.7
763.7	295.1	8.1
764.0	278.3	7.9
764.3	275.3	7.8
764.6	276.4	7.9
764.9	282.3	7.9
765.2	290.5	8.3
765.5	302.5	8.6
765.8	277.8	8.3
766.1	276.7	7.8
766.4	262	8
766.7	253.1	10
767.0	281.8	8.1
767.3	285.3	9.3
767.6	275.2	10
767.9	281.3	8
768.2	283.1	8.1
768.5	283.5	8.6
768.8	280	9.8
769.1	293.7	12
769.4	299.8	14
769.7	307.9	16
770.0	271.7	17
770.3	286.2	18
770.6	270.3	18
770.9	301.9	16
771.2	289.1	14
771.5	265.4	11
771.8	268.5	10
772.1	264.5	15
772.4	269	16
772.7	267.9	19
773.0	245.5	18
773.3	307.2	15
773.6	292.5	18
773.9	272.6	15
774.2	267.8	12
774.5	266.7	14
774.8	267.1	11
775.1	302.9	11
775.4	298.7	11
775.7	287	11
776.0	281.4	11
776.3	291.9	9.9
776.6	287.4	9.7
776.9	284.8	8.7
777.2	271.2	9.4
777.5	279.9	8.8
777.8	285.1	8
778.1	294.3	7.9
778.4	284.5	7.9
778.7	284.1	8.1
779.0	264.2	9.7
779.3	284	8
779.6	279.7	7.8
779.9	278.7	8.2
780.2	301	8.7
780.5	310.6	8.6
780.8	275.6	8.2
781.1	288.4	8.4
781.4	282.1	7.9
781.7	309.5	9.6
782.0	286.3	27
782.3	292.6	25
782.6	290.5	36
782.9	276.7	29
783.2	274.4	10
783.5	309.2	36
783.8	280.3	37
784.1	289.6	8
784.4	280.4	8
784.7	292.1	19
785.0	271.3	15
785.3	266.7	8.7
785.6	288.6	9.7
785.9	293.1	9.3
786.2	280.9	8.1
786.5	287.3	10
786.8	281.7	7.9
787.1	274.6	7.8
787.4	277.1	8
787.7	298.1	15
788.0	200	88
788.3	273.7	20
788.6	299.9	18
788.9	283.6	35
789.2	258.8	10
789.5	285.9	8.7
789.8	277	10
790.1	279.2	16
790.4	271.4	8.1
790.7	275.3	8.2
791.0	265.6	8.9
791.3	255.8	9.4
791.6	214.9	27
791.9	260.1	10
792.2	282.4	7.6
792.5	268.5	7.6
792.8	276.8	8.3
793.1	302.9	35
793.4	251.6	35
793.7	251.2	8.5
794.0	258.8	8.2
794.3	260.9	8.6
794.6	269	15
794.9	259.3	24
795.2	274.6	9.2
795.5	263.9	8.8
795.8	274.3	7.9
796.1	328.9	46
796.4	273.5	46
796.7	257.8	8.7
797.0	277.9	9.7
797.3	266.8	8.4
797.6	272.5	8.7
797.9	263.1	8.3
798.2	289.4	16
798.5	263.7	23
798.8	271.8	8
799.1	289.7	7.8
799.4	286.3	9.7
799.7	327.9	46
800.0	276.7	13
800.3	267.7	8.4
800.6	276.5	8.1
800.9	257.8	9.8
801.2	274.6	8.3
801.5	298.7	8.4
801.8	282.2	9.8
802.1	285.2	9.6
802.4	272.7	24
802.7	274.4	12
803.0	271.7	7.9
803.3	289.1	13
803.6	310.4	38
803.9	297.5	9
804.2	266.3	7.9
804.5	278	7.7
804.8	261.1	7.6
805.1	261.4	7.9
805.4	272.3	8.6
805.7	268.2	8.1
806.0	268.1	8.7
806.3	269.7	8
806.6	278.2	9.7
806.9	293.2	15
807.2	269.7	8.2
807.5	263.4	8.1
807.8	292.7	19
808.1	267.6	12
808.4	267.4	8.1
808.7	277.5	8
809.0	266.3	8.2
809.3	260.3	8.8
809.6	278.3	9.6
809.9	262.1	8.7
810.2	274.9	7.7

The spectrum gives 1.00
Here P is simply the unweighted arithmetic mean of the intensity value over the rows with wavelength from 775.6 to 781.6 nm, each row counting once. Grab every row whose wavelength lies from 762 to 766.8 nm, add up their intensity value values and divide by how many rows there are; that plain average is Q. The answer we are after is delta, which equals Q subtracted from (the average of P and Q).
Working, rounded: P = 285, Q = 283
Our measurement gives 1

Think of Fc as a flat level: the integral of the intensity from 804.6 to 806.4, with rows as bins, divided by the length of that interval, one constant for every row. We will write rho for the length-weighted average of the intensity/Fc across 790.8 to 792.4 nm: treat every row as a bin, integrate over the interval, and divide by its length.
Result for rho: 0.96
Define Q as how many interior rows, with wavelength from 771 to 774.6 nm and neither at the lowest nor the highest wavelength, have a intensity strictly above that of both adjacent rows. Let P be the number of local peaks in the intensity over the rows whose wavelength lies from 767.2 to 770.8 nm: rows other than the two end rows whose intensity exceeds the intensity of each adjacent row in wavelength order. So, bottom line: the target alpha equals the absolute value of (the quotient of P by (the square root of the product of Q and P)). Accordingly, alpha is 1.0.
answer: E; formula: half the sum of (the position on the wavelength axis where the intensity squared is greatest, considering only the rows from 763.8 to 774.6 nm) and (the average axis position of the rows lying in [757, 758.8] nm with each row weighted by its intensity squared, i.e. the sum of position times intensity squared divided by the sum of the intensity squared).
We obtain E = 763.77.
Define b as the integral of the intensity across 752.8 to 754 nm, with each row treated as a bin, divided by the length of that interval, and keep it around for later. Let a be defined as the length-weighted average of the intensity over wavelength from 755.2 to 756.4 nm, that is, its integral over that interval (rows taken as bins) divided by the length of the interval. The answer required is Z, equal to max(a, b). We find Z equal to 295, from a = 294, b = 295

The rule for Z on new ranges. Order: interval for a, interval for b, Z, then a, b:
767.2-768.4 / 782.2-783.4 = 284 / 281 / 284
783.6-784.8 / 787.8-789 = 286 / 286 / 265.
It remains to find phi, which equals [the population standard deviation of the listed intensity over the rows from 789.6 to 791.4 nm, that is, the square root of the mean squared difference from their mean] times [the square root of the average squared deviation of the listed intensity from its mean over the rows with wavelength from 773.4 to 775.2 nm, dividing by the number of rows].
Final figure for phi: 113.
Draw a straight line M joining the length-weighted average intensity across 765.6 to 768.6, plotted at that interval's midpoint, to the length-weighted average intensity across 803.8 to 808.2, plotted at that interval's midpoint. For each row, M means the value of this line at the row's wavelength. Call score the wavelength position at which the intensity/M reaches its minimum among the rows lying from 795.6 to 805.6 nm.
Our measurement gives 796.7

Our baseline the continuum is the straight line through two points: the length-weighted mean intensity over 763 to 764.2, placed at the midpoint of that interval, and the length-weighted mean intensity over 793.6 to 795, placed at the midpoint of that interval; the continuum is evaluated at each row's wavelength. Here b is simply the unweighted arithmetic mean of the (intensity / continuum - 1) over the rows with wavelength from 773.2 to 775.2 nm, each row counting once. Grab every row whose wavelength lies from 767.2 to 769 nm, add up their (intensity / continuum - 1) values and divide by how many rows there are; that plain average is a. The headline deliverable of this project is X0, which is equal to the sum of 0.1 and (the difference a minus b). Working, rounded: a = 0.00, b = 0.021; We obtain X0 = 0.08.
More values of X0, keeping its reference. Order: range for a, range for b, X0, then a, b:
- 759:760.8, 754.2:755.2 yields 0.08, 0.01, 0.028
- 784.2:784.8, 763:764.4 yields 0.17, 0.07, -0.005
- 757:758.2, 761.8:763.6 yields 0.12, 0.02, 0.007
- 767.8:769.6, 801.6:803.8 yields 0.00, 0.02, 0.120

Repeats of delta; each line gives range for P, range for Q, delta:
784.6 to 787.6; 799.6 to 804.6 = -1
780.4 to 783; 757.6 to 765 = 1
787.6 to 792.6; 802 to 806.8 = -4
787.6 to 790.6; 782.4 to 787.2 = -5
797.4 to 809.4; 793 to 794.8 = 6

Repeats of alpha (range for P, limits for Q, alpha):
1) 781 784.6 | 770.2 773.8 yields 1.0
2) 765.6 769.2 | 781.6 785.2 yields 0.7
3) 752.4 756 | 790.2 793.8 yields 1.0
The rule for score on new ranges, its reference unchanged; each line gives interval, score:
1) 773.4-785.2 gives 779.0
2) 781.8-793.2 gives 788.0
